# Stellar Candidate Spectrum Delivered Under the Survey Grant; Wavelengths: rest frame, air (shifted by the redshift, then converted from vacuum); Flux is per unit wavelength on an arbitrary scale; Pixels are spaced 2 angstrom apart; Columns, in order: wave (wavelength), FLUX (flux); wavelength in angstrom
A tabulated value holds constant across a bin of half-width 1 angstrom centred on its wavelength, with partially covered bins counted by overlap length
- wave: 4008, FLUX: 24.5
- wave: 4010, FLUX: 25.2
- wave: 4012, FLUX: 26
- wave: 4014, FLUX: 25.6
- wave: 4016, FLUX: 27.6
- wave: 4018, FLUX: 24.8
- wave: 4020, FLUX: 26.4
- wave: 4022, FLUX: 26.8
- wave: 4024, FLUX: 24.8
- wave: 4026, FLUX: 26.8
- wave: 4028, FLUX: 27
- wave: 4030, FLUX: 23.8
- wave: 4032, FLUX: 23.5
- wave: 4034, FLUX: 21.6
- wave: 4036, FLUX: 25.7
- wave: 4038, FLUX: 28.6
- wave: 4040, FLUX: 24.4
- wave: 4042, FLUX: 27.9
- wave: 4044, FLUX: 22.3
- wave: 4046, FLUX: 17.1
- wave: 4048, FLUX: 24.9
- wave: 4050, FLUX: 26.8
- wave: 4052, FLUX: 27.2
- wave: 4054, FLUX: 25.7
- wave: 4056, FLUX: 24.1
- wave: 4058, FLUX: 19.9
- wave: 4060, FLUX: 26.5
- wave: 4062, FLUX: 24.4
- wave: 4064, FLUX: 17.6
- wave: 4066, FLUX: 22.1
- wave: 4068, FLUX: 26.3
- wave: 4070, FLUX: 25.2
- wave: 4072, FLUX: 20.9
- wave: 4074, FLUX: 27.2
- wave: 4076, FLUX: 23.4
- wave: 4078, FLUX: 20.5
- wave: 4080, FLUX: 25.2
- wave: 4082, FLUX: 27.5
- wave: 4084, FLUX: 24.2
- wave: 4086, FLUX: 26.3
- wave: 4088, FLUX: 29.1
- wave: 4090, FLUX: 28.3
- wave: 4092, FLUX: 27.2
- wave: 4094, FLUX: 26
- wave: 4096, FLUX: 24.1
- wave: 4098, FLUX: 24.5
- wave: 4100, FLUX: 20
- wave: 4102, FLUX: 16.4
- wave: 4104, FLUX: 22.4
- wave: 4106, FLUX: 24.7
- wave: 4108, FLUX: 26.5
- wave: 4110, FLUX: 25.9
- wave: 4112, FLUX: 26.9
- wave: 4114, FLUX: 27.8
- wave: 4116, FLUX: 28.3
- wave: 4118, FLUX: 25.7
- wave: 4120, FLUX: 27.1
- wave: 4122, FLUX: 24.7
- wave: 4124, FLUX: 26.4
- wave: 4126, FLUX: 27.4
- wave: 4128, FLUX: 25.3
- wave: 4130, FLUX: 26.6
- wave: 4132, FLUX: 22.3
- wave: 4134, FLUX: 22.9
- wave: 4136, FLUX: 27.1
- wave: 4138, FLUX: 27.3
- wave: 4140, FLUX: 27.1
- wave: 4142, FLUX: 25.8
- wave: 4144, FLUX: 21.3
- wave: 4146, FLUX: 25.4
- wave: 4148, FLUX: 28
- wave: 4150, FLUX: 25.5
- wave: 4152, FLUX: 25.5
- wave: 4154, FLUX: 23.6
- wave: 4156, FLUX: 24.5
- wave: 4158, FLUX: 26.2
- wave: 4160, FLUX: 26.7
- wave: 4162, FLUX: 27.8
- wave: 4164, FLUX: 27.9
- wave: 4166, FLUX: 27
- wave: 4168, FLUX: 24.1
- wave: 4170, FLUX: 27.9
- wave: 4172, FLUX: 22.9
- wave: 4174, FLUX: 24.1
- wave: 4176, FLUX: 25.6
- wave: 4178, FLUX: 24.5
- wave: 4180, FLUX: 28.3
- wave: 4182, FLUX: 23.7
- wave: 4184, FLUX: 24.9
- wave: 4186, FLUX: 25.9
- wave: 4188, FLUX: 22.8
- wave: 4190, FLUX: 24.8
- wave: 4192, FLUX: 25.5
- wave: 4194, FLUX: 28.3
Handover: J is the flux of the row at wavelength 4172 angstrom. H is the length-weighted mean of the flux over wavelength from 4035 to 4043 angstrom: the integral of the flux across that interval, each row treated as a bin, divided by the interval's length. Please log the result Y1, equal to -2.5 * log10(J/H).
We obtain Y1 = 0.16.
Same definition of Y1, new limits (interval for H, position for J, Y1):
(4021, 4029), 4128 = 0.04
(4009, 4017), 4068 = -0.01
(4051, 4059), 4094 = -0.08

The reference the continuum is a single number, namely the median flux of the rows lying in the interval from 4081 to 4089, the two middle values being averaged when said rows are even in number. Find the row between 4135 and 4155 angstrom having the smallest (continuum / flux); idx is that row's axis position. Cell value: 4148 angstrom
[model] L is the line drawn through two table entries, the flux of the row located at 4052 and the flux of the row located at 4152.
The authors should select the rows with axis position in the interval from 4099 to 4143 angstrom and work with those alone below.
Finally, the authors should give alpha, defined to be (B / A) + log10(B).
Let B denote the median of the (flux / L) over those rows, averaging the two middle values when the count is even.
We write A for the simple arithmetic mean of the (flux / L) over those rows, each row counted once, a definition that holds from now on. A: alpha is 1.04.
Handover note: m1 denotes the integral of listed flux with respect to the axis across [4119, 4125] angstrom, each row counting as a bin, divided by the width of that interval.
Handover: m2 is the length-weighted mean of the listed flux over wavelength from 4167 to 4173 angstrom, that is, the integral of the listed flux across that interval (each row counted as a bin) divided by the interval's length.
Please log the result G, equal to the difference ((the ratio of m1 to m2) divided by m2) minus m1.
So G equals -26.0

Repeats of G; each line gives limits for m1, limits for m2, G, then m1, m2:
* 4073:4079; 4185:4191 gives -23.7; 23.7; 24.5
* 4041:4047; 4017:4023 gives -22.4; 22.4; 26.0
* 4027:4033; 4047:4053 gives -24.7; 24.8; 26.3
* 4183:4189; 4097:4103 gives -24.5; 24.5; 20.3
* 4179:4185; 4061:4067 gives -25.6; 25.6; 21.4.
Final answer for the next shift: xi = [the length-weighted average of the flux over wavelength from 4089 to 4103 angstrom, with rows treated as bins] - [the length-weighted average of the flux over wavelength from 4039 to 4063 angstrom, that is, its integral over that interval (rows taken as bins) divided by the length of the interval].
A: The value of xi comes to -0.48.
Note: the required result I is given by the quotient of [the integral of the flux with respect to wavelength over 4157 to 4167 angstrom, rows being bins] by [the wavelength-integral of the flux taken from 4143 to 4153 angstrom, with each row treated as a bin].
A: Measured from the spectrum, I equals 1.079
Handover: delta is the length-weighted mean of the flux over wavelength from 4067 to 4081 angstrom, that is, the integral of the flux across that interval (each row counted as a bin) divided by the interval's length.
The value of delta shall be 24.1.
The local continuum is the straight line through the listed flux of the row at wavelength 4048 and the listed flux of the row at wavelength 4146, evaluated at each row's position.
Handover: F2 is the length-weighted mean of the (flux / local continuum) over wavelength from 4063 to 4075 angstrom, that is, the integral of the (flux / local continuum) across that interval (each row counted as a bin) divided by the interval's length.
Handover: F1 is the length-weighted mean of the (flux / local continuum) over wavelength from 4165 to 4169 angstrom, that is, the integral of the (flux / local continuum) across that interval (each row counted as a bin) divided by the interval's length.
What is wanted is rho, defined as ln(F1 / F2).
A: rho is 0.08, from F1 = 1.00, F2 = 0.93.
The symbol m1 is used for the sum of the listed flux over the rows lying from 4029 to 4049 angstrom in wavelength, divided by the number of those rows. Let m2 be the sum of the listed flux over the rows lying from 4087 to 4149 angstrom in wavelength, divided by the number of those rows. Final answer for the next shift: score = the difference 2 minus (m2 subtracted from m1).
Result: 3.5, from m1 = 24.0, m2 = 25.4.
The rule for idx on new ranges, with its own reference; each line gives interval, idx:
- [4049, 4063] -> 4052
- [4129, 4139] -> 4138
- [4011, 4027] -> 4016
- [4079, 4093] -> 4088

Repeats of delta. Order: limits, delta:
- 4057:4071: 23.1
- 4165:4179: 25.2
